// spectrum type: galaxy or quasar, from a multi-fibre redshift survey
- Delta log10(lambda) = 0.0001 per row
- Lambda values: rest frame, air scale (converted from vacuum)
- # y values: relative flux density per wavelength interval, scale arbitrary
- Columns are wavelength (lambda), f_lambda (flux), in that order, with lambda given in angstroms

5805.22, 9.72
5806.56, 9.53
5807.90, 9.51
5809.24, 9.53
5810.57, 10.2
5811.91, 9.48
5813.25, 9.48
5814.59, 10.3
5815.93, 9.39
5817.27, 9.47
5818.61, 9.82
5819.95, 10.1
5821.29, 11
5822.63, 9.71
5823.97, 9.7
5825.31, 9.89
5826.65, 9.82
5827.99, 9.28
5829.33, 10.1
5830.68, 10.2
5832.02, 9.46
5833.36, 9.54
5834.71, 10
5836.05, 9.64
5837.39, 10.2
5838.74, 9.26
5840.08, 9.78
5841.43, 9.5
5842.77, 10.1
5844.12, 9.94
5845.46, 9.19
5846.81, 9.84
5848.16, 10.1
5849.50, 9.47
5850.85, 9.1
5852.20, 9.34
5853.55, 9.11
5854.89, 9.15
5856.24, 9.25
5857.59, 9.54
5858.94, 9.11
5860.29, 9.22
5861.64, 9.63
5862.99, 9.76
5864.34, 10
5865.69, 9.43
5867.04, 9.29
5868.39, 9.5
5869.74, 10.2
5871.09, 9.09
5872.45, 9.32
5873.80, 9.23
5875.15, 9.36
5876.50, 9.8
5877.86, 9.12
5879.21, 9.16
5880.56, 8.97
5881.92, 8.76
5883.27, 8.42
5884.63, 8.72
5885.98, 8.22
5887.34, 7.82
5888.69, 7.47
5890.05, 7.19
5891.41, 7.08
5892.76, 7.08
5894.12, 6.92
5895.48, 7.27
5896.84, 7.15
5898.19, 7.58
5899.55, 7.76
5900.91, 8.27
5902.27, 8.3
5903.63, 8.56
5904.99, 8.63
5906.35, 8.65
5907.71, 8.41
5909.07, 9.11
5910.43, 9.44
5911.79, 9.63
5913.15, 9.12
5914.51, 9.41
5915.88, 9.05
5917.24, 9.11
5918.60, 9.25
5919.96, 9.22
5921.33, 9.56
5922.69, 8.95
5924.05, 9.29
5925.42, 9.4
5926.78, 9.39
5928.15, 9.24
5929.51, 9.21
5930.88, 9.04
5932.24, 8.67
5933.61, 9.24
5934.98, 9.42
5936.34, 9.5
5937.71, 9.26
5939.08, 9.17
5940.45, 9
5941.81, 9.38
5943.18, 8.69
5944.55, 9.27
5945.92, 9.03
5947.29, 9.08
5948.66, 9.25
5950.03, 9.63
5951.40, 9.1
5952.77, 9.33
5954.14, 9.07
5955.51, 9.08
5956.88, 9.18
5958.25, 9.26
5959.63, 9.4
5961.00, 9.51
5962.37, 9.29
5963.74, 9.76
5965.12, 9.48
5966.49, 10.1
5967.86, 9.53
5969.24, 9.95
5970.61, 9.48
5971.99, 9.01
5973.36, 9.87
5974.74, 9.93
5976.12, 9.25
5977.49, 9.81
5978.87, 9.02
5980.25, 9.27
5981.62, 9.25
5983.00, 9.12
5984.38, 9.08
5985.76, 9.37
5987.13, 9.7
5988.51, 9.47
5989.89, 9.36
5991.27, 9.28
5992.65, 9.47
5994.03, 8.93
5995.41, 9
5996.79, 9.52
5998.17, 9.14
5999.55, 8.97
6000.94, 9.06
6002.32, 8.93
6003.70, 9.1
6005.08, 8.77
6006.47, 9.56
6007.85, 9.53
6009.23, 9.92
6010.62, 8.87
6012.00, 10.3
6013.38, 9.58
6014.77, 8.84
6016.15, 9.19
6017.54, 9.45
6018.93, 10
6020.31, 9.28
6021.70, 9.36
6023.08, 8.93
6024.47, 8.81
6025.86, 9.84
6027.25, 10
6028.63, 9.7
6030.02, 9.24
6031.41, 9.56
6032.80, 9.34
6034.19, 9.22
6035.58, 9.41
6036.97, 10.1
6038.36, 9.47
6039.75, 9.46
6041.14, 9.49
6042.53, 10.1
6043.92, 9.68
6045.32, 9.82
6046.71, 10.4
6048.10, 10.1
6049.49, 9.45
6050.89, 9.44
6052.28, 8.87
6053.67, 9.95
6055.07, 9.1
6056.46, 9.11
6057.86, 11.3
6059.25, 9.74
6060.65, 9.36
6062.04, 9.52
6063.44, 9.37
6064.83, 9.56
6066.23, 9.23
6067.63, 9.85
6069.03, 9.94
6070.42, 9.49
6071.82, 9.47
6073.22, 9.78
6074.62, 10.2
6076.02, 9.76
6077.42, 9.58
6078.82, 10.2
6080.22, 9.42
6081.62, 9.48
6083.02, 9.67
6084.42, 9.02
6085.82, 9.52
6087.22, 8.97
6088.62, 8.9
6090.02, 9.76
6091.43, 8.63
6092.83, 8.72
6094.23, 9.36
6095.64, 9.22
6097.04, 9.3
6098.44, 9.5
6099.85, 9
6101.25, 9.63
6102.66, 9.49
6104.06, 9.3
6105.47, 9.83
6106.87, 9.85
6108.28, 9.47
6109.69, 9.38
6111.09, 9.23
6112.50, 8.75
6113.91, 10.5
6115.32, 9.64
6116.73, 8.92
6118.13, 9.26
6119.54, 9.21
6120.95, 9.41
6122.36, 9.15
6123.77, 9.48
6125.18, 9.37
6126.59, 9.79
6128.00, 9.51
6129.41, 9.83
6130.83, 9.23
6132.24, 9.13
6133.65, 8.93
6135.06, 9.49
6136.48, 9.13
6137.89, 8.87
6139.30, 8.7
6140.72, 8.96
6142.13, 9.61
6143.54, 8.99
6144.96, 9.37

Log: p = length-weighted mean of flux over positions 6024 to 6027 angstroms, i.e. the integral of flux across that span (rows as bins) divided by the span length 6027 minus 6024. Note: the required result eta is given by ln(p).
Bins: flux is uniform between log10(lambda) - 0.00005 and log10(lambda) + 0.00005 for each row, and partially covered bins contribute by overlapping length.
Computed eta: 2.25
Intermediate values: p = 9.45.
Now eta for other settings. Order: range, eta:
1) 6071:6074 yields 2.26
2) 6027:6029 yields 2.29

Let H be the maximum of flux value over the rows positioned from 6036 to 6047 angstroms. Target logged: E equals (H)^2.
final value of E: 108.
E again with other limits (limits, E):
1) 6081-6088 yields 94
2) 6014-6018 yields 89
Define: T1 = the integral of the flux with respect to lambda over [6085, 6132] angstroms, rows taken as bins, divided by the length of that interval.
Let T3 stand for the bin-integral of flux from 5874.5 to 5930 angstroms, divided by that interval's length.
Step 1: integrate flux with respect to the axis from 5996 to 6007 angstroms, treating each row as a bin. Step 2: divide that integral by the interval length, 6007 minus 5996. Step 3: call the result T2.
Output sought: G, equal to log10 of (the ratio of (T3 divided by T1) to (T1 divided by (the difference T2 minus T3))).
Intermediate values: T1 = 9.36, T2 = 9.1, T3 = 8.61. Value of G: -1.30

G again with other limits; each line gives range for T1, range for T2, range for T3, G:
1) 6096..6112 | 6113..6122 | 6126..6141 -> -1.63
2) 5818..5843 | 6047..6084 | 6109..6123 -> -1.53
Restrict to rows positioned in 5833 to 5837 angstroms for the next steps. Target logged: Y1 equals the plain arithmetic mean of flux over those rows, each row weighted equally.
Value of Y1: 9.7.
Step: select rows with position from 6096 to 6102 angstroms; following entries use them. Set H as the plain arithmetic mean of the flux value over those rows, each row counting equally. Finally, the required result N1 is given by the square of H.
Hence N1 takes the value 88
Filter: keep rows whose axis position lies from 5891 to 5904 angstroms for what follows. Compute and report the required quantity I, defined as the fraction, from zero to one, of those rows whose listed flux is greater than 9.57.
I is 0.00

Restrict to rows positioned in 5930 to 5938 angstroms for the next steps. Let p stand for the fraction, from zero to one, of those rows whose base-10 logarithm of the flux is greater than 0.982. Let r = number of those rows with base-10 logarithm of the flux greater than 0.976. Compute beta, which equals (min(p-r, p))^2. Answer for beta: 1.0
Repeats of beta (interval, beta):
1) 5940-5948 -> 0.0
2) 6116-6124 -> 1.0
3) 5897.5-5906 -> 0.0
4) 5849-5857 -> 1.0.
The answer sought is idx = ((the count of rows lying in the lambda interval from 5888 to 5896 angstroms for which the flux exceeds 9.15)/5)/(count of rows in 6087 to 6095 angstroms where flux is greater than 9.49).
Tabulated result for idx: 0.0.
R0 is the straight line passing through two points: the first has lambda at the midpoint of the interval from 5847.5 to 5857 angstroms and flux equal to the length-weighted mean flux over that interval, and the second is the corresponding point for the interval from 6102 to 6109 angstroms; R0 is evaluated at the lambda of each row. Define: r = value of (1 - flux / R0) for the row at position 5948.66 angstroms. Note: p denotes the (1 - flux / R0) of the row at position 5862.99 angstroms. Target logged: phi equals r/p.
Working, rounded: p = -0.04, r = 0.02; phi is -0.5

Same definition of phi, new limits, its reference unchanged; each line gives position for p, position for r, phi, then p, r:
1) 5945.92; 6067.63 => -0.7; 0.04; -0.03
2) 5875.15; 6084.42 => 22.1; 0.00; 0.06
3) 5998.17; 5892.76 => 6.6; 0.04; 0.25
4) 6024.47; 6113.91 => -1.3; 0.07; -0.09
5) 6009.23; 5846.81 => 1.2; -0.04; -0.05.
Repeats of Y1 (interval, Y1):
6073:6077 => 9.9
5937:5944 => 9.1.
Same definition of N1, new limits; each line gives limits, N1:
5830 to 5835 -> 96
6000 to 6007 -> 83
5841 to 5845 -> 97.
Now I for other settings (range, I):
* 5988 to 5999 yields 0.00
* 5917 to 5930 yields 0.00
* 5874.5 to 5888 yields 0.10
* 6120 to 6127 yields 0.20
